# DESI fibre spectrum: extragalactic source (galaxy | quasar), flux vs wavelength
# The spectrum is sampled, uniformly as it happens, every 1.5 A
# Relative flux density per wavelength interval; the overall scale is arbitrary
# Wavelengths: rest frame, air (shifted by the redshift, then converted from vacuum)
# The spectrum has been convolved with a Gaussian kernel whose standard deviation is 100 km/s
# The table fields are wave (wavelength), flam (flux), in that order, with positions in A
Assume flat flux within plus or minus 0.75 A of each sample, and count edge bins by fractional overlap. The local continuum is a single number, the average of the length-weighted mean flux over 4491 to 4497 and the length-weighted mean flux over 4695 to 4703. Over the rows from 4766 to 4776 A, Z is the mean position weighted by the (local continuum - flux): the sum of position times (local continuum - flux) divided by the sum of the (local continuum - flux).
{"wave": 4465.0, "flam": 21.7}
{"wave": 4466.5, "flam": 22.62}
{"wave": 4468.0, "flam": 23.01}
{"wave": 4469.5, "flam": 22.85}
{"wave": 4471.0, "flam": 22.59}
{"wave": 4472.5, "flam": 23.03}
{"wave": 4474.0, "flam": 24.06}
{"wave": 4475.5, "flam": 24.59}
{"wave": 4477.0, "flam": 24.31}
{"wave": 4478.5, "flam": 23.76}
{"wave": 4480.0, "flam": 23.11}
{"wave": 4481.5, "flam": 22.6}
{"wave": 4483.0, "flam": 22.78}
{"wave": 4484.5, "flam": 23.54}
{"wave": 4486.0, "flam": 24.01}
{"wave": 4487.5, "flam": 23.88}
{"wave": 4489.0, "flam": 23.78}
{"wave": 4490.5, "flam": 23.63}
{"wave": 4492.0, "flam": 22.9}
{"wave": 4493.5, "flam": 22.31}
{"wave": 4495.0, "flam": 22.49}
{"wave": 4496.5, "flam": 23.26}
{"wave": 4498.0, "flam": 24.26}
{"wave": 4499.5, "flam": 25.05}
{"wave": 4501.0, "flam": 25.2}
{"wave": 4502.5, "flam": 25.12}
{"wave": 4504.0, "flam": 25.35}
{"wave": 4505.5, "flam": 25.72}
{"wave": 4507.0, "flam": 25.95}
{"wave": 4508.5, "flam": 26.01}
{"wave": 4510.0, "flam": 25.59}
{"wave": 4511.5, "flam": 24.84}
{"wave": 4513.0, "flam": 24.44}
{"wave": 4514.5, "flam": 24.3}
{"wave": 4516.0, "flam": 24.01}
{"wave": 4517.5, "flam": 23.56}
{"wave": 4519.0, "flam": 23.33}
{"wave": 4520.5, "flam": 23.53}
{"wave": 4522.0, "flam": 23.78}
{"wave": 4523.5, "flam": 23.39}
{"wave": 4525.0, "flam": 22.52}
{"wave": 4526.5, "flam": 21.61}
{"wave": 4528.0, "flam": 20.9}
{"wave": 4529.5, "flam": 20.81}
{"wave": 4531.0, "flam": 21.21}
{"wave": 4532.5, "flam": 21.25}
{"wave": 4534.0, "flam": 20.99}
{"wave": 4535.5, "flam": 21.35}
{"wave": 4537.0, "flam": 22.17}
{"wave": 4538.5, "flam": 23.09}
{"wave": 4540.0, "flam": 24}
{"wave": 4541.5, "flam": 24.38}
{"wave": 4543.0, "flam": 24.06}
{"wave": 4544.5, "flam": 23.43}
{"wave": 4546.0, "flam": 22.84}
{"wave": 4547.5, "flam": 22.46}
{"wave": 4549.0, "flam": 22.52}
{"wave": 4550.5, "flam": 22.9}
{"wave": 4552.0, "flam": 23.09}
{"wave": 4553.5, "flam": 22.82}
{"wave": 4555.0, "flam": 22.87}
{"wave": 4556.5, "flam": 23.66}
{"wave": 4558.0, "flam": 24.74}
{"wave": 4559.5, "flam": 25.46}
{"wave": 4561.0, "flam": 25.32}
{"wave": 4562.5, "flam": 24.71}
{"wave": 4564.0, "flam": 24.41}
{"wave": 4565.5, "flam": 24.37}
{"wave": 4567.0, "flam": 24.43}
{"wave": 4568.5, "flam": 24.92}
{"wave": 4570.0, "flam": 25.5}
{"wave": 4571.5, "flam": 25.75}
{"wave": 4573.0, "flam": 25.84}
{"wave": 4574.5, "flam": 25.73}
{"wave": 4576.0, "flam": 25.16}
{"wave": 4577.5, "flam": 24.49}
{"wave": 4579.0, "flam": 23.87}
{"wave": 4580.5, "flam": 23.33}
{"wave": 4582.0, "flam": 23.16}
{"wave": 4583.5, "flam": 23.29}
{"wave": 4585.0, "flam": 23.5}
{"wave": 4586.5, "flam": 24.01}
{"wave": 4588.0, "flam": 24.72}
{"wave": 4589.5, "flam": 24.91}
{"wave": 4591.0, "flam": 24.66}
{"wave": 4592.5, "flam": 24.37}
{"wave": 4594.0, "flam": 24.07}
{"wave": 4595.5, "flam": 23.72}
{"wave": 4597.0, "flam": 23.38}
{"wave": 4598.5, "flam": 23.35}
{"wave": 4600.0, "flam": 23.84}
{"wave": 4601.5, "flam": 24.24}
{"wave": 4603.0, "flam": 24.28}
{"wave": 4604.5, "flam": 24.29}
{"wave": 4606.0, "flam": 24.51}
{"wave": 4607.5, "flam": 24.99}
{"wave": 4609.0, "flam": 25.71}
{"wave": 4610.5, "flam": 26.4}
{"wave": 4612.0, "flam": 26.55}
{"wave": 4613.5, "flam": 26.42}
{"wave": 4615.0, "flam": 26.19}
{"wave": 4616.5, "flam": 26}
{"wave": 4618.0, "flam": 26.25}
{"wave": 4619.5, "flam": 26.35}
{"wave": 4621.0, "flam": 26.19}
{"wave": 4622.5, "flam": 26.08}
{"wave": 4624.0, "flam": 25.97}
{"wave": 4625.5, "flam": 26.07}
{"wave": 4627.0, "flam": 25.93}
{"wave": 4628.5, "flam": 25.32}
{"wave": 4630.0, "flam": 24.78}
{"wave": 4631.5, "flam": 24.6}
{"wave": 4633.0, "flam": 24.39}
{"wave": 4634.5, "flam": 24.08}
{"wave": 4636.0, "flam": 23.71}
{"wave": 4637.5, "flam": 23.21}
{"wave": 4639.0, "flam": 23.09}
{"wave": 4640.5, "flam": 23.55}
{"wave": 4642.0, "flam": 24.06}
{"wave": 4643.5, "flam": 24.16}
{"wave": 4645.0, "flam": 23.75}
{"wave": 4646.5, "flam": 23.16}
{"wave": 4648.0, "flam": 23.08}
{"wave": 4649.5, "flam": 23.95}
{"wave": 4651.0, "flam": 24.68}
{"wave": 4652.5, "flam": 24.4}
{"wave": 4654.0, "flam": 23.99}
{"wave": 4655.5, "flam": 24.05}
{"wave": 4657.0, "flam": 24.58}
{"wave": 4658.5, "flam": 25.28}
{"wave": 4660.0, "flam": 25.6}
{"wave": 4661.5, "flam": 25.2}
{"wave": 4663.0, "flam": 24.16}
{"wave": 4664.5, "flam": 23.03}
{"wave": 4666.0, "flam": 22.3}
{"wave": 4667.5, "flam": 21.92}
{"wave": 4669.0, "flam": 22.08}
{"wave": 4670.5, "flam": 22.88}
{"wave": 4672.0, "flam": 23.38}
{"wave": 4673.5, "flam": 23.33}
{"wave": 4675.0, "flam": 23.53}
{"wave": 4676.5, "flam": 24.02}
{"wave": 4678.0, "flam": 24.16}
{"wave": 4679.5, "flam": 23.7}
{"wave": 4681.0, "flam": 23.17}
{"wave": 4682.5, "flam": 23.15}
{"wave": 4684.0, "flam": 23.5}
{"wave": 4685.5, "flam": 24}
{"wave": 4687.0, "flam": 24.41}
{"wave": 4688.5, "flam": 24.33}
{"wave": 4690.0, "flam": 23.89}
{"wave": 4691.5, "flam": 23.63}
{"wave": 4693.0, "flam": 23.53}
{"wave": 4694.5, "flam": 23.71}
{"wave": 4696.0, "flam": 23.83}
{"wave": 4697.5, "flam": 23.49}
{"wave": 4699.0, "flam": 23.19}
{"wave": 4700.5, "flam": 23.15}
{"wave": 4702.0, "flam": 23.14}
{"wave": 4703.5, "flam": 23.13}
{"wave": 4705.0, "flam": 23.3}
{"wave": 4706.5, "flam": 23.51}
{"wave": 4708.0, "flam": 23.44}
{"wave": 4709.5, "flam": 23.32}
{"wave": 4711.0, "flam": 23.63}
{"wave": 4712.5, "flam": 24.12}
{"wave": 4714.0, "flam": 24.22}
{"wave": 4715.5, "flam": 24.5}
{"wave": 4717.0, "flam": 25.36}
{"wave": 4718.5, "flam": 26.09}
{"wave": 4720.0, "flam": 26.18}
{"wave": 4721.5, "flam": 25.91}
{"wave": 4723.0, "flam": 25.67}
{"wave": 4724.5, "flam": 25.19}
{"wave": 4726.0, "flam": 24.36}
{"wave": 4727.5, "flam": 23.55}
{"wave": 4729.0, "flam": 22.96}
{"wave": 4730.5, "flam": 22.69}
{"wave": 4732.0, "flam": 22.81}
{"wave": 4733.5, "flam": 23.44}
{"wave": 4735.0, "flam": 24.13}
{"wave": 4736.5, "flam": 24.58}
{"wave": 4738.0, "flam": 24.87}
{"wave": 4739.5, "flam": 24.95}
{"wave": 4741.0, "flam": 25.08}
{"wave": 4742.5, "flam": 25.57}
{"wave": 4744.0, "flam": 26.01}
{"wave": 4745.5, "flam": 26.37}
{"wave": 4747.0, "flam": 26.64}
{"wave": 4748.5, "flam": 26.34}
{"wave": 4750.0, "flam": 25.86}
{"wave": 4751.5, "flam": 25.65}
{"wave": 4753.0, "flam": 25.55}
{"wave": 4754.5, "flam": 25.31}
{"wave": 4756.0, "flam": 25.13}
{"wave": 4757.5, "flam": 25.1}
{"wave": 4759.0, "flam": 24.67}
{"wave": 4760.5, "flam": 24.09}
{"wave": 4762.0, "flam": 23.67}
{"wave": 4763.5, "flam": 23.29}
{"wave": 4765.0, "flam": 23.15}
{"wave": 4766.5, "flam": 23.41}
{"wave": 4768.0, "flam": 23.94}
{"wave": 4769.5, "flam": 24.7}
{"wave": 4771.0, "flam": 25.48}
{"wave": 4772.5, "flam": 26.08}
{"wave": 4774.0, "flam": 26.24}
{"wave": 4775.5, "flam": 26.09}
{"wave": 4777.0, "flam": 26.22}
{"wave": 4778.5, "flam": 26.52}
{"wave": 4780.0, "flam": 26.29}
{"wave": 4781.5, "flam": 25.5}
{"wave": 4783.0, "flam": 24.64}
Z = 4772.4 A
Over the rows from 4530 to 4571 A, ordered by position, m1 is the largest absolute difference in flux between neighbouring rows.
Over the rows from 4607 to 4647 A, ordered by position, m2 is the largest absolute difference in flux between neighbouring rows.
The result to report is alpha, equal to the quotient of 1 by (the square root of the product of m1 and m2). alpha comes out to 1.13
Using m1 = 1.08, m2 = 0.72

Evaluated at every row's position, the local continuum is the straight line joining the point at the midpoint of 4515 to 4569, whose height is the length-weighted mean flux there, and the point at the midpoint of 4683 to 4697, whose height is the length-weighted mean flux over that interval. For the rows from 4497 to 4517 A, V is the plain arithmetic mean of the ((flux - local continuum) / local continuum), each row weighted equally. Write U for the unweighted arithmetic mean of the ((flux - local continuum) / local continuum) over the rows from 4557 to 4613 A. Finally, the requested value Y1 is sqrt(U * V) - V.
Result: -0.02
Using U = 0.05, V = 0.09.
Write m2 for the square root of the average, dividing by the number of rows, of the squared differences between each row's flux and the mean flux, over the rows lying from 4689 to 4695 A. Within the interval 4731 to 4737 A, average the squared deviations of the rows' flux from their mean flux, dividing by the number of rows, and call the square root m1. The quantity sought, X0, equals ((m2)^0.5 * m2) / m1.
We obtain 0.07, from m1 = 0.7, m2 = 0.13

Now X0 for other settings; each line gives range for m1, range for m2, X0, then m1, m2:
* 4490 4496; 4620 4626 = 0.04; 0.5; 0.08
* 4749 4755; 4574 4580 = 2.96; 0.2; 0.70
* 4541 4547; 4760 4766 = 0.37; 0.6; 0.37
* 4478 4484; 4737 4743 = 0.32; 0.4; 0.27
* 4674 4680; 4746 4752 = 0.97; 0.2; 0.39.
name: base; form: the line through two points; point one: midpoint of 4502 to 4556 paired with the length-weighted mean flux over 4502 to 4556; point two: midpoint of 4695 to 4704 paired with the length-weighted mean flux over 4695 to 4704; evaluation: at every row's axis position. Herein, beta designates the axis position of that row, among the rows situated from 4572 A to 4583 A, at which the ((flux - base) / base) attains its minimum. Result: 4582.0 A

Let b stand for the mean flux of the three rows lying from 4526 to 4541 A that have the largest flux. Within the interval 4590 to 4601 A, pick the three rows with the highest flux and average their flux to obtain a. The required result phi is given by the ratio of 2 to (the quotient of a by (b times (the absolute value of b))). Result 44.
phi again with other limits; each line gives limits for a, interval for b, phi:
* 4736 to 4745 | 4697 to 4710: 43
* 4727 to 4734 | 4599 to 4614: 60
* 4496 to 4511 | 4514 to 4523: 45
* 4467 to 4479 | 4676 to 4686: 48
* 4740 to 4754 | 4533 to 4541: 40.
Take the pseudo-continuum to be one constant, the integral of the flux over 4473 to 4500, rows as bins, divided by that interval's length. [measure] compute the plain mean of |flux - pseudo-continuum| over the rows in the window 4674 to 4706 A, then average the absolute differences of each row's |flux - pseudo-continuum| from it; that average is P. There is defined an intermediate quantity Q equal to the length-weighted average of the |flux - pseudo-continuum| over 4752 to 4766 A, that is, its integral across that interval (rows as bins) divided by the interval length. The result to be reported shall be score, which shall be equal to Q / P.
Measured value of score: 6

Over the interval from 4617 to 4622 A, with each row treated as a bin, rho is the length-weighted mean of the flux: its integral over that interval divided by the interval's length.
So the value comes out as 26.2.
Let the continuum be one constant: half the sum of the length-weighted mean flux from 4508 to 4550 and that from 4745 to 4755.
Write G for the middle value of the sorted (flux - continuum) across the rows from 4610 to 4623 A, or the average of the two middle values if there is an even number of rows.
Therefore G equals 1.7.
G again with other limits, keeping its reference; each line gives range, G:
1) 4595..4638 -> 0.5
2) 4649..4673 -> -0.5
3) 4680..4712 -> -1.0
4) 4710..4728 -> 0.3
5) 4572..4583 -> 0.0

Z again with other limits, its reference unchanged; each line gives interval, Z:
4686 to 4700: 4691.3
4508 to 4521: 4512.1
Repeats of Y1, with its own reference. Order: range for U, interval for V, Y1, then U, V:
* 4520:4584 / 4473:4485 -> -0.01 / 0.01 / 0.03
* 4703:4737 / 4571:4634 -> -0.04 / 0.01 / 0.06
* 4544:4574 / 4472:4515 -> -0.01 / 0.04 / 0.05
